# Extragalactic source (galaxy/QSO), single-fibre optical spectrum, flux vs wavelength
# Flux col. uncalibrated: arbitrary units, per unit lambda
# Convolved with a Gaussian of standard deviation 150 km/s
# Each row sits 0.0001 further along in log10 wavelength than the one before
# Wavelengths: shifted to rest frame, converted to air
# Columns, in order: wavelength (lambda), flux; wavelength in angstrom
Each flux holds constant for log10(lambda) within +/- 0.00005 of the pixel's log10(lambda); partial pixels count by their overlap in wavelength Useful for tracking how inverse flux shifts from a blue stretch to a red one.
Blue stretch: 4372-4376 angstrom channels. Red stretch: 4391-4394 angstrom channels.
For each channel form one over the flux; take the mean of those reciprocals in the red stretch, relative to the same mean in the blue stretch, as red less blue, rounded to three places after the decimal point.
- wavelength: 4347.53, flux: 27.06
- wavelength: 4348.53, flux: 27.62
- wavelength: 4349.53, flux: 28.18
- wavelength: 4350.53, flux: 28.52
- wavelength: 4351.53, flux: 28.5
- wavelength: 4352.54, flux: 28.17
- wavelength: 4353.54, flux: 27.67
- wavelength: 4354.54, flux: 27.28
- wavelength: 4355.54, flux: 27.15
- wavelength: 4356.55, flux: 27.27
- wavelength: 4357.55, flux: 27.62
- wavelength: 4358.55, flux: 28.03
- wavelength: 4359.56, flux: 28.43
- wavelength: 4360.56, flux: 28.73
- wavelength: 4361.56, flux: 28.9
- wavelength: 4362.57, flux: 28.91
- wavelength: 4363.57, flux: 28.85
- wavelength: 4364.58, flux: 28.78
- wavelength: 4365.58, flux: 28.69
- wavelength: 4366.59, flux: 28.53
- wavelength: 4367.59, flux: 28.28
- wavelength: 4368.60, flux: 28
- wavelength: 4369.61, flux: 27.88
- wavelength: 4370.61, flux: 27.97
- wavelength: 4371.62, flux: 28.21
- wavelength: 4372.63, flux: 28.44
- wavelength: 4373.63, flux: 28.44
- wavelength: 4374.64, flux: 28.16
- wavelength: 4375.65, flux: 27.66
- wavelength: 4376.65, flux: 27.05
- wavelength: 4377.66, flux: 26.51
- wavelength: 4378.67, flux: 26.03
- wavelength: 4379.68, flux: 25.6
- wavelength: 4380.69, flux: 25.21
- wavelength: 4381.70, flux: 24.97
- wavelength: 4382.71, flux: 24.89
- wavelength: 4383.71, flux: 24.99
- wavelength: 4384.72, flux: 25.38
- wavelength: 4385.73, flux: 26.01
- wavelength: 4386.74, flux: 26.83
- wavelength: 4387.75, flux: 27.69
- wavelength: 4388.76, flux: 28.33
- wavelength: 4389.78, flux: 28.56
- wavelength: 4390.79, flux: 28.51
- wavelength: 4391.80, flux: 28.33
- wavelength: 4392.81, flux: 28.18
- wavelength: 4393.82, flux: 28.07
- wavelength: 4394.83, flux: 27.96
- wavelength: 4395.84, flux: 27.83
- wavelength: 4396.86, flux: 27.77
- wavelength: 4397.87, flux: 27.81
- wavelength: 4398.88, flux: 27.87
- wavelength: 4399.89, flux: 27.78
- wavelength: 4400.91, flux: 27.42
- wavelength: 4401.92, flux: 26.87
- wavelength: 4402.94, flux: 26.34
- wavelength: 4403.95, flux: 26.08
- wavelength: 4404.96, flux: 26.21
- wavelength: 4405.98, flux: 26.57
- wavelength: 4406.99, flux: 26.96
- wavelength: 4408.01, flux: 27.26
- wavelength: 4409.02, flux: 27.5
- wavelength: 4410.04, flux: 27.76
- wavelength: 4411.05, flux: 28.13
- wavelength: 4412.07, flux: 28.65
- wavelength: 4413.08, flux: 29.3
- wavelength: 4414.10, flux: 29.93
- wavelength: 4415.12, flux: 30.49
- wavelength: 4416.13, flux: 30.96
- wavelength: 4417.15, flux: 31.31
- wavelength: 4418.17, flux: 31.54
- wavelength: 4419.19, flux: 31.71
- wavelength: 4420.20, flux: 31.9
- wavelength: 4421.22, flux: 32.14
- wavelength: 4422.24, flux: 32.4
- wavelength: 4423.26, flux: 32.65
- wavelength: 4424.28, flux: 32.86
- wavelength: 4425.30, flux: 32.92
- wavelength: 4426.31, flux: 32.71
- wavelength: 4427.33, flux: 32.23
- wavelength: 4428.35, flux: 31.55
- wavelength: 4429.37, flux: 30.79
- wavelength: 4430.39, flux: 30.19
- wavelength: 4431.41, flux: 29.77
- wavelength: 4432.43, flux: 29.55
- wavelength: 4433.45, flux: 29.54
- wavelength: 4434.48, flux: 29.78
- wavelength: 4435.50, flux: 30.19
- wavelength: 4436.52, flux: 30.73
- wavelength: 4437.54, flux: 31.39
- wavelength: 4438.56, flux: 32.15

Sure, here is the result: 0.000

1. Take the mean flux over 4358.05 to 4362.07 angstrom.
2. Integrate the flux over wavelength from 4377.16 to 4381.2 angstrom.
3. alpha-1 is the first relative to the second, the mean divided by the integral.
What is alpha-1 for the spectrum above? 0.274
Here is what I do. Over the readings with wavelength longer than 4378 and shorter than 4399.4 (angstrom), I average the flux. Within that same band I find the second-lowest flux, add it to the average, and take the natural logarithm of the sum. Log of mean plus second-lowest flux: 3.951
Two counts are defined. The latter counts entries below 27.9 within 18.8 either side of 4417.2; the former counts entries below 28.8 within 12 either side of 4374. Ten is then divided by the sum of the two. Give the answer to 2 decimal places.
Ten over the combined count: 0.29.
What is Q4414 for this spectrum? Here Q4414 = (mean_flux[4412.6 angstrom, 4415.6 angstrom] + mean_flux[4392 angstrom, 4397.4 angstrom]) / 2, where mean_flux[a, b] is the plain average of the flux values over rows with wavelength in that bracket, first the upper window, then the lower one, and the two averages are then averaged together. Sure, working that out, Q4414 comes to 28.9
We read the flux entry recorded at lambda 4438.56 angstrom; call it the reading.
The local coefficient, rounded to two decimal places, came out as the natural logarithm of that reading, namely 3.47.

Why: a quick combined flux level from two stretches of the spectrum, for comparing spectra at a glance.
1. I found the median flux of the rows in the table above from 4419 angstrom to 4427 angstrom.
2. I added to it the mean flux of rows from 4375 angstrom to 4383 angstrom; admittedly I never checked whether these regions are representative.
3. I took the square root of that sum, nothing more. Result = 7.65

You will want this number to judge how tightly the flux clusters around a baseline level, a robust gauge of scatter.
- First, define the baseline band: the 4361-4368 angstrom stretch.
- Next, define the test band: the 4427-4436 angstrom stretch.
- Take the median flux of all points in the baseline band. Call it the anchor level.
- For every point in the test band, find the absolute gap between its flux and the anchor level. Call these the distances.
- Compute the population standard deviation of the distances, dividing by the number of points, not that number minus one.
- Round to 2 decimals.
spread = 0.89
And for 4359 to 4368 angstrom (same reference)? 0.15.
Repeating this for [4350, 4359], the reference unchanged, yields 0.50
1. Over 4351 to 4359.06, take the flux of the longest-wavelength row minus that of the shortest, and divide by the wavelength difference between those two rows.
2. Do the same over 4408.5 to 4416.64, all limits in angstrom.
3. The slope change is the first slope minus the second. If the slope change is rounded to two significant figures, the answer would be -0.55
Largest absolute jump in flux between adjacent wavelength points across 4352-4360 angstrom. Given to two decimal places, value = 0.50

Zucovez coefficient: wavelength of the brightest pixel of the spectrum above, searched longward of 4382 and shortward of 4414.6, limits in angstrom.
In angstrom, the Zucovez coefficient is 4414.10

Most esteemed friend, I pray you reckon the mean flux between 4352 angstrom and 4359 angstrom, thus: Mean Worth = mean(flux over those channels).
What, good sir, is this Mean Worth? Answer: 27.6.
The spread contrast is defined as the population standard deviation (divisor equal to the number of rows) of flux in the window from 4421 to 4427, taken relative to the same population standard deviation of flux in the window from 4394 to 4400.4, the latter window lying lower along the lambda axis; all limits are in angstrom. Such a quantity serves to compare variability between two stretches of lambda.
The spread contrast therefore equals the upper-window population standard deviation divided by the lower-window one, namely 4.19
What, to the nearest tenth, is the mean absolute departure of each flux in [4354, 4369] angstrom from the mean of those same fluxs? 0.5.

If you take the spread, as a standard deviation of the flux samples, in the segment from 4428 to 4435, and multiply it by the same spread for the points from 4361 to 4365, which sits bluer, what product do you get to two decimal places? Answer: 0.04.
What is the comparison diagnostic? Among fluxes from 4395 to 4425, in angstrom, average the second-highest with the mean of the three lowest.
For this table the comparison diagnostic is 29.4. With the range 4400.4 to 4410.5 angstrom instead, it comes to 26.9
